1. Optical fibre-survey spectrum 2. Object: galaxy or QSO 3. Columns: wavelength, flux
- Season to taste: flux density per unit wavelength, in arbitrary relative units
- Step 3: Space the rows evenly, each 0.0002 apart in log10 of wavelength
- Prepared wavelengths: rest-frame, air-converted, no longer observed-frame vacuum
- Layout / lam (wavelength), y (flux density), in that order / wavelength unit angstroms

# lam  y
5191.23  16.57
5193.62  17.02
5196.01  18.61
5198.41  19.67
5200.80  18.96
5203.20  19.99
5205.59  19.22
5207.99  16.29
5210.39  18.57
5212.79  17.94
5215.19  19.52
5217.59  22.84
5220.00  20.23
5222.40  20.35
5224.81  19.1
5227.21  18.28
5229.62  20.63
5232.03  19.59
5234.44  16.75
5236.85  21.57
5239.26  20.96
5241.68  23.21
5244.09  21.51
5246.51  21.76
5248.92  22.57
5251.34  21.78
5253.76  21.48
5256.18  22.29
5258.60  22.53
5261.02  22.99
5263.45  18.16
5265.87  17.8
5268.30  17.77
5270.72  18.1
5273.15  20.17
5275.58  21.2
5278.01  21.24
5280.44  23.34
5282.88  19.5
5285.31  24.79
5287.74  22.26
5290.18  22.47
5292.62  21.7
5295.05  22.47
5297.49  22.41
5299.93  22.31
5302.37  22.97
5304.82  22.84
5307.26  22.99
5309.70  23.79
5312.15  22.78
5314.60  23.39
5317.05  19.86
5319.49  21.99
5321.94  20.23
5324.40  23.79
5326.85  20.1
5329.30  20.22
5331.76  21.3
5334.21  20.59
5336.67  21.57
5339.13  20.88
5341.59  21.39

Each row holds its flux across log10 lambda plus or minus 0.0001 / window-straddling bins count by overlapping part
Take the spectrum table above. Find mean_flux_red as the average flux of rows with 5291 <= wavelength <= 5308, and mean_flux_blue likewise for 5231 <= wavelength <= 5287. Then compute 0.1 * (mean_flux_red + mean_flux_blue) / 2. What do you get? 2.17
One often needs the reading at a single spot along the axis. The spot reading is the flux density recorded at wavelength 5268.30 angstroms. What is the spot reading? 17.77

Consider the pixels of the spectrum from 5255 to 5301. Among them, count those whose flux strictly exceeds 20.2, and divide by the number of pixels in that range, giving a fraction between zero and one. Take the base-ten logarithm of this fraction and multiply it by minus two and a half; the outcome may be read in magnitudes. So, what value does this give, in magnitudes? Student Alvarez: 0.41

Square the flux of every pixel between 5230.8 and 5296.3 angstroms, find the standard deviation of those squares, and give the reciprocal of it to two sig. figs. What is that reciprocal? 0.012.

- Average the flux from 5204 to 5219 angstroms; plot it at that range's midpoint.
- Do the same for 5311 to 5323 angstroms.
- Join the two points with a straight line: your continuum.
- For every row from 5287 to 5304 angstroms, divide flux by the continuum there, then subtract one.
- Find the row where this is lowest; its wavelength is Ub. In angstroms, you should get 5292.62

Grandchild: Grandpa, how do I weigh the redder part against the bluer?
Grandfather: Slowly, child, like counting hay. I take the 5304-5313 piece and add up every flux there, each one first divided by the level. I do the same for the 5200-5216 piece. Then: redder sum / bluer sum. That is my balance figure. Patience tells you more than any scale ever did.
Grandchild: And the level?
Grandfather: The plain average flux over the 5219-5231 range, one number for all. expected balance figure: 0.7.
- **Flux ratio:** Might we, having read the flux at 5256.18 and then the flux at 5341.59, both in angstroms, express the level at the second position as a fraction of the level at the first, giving 0.96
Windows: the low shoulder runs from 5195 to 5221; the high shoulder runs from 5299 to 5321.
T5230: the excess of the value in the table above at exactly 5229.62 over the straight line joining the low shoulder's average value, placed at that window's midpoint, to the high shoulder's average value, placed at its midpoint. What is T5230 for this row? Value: 0.7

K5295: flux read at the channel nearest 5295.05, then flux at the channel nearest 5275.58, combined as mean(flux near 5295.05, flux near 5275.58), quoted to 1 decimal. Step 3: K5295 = 21.8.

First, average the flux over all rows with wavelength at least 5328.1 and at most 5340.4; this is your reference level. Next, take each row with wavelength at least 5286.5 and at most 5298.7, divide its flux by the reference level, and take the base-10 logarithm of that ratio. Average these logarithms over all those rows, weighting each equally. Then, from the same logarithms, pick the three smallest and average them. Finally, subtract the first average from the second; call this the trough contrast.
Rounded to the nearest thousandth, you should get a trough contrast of -0.003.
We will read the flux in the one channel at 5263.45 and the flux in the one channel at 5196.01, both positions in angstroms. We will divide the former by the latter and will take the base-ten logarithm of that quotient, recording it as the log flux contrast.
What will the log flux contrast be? -0.01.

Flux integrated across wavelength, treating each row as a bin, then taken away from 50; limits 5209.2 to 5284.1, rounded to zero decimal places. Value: -1481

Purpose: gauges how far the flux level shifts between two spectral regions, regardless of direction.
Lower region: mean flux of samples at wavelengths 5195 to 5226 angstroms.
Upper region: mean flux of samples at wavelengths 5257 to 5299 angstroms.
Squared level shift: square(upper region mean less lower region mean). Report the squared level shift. 3.2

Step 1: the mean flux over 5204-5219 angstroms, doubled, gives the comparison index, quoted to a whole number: 38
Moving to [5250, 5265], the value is 43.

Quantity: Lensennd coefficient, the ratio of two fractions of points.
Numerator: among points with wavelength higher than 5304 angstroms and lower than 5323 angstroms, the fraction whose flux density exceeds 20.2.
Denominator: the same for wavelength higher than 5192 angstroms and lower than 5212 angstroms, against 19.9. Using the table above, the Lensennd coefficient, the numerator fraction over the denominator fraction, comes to 7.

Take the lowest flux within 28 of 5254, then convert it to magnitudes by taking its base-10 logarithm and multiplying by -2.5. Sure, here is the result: -3.06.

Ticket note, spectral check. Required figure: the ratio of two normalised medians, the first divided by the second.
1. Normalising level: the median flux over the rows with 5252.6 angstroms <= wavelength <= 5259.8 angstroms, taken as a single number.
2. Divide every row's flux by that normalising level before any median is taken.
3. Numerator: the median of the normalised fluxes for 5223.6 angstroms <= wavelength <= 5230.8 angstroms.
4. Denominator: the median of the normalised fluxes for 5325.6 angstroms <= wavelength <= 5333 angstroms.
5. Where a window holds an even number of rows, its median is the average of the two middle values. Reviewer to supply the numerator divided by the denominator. 0.945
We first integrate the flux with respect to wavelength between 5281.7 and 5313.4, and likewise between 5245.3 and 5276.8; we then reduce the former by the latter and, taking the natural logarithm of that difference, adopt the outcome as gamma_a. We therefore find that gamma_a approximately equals 4.17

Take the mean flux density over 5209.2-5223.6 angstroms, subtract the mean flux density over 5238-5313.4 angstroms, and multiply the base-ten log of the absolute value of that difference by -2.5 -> -0.62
